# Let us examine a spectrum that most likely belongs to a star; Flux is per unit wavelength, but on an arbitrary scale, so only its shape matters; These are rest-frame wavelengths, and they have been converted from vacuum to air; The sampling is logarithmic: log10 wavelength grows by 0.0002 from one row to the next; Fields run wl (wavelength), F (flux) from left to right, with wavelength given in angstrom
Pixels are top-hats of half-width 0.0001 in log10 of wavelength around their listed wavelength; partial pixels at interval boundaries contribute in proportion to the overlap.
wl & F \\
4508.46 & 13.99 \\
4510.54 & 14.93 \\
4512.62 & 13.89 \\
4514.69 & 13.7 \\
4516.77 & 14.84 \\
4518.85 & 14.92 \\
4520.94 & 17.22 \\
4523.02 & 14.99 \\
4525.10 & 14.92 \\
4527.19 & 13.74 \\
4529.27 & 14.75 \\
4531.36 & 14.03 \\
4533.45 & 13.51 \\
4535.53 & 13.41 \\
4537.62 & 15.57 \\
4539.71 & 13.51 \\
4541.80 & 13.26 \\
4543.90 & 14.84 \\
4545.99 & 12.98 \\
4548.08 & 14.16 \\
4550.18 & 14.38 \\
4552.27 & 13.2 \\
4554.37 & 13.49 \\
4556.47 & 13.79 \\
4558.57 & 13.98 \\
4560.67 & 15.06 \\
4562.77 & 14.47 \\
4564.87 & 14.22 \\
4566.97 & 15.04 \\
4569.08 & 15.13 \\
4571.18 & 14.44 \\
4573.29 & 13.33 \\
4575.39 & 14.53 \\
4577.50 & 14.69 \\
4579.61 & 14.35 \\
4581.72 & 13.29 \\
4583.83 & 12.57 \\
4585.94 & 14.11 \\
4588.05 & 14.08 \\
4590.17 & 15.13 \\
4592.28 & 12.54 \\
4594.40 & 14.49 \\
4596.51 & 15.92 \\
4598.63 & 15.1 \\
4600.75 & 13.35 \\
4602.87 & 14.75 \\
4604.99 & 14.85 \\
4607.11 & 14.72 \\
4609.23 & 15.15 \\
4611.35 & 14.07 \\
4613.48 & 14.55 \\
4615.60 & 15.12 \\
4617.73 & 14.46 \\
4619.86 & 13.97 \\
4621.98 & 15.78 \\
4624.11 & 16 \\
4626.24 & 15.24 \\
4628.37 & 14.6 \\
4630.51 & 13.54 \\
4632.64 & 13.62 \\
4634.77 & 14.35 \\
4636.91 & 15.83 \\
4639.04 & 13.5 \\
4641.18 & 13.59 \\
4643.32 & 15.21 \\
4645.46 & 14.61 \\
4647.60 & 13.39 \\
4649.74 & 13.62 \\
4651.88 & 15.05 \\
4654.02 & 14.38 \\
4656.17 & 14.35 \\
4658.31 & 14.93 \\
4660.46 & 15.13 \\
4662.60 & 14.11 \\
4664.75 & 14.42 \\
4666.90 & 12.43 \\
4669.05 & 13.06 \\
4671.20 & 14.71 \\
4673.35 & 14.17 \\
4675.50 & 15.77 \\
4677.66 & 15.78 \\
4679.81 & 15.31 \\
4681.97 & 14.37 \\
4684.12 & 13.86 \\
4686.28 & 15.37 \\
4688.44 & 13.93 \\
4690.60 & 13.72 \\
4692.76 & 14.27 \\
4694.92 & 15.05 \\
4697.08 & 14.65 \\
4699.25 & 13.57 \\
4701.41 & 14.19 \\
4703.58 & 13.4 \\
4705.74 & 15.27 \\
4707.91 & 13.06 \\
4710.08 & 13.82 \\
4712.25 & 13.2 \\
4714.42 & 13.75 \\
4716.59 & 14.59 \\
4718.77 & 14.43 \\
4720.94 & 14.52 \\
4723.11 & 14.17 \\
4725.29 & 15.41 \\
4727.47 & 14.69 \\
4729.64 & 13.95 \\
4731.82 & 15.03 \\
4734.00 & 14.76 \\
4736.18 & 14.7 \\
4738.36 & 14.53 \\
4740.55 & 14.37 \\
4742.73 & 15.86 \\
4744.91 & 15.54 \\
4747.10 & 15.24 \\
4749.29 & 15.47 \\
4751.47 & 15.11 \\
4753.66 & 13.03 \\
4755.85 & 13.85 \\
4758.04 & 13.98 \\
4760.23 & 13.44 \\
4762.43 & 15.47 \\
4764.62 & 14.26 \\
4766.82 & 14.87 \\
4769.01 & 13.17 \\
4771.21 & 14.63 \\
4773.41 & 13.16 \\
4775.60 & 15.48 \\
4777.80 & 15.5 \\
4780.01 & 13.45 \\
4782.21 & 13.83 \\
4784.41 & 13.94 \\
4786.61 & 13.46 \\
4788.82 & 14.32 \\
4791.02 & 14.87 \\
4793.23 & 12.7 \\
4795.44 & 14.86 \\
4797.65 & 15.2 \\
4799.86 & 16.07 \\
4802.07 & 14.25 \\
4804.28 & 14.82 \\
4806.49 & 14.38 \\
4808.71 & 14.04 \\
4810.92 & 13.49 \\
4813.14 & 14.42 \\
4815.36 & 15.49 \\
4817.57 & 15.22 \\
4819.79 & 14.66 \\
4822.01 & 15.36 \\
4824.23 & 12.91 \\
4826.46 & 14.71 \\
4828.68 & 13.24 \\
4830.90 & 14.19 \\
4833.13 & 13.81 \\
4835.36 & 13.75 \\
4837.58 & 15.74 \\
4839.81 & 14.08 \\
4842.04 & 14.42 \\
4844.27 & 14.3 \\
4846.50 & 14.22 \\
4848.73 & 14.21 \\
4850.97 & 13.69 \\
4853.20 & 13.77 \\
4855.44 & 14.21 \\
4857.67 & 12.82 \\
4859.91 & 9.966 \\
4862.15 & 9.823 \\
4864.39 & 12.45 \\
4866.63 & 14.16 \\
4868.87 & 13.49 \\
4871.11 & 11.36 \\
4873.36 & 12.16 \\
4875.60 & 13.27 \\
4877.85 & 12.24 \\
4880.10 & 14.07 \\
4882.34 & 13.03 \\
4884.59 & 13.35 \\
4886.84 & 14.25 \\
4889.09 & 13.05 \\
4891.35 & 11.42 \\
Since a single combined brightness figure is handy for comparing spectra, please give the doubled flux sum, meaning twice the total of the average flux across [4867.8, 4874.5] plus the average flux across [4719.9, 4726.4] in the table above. 54.1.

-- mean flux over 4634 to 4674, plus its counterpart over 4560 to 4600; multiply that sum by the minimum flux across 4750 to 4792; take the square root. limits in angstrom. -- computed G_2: 19.3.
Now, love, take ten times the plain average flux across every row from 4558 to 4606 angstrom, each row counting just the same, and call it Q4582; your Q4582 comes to 143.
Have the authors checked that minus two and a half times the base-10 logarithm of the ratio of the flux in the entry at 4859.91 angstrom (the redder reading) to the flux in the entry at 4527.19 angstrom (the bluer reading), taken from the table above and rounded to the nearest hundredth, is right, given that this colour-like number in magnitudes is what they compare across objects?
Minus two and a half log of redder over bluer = 0.35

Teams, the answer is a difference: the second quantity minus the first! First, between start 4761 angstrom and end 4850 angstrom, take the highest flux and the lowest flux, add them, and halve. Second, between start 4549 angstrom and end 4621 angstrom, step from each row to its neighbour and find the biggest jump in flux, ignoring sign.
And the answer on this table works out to -11.8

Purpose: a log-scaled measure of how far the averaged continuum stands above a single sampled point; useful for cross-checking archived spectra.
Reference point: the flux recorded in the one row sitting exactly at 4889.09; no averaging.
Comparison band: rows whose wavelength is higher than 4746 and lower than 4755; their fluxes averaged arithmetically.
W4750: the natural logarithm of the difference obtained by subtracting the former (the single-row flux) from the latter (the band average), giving 0.5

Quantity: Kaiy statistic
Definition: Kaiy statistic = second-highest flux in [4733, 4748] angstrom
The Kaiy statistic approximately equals 15.54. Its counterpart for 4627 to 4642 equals 14.6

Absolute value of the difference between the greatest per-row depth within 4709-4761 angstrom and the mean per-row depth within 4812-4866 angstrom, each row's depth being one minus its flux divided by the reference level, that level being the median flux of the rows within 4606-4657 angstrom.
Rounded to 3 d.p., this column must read 0.054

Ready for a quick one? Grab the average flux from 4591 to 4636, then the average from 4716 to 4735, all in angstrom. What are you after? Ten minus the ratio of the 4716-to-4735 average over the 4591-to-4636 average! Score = 9.00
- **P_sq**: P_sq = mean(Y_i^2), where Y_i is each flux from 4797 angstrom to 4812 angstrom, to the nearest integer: 214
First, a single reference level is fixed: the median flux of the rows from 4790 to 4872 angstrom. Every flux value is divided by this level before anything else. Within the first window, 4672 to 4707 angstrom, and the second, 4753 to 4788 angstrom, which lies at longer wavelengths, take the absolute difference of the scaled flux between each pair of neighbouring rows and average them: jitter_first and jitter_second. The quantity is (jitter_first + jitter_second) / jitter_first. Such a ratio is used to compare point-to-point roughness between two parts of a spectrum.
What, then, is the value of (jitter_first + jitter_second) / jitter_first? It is 2.20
